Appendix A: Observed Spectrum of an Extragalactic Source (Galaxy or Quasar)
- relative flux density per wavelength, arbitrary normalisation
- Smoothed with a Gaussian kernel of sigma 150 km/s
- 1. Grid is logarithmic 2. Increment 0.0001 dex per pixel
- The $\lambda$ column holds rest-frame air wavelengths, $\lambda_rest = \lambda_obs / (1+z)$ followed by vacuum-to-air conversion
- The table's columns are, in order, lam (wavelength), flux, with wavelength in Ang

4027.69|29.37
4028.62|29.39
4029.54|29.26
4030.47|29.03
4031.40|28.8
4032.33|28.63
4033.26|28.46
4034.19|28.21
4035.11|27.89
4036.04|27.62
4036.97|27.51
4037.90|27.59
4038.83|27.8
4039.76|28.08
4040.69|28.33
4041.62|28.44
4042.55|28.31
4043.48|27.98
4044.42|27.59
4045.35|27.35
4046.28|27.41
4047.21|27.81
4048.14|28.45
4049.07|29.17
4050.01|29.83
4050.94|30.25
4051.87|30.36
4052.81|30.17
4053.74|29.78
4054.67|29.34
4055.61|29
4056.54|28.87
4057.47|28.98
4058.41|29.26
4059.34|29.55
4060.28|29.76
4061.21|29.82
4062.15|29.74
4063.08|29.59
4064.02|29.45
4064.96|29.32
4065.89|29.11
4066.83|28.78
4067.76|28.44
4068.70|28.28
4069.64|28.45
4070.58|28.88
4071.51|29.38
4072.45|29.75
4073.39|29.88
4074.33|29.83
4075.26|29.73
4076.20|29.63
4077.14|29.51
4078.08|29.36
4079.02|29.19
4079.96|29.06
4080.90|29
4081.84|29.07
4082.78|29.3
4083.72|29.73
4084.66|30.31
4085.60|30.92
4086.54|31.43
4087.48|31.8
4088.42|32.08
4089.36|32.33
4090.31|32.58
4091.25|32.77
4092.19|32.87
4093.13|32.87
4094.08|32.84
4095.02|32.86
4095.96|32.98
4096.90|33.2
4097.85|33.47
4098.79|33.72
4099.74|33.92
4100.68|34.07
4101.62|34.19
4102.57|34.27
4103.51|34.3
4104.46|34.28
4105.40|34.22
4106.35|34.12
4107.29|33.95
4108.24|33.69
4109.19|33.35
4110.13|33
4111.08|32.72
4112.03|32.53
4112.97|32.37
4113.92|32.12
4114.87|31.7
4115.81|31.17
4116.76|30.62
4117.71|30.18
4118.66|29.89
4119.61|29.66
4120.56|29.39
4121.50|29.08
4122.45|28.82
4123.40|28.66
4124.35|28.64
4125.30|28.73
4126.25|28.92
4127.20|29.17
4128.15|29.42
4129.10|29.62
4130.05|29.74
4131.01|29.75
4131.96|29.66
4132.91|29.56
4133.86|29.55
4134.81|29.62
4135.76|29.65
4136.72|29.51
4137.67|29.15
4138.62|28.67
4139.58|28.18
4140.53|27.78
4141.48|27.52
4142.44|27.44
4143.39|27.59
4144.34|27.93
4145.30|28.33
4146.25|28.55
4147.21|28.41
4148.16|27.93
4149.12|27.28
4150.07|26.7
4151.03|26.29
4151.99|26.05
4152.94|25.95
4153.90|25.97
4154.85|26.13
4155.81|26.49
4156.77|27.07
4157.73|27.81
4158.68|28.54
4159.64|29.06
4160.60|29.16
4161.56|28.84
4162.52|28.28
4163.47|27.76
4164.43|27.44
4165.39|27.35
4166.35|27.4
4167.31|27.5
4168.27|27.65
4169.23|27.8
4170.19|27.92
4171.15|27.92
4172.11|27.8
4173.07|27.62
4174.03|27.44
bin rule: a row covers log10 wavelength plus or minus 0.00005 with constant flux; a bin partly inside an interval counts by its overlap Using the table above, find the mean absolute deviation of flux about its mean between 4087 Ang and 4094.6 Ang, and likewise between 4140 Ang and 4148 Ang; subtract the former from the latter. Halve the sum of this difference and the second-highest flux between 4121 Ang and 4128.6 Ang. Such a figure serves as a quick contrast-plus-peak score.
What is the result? 14.6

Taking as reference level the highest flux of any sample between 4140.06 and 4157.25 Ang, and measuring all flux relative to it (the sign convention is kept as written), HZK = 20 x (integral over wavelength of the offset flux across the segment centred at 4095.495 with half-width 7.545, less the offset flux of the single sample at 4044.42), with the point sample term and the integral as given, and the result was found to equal 1419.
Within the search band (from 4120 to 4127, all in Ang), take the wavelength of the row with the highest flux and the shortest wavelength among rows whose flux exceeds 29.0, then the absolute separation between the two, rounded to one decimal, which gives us 0.0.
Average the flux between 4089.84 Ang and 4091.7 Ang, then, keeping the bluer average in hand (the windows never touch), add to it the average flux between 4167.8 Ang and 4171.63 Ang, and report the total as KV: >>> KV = 60.5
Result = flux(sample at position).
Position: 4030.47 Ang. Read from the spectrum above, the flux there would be 29.03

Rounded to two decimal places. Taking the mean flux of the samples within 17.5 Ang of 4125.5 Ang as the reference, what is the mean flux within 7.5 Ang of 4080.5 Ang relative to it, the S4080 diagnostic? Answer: 1.00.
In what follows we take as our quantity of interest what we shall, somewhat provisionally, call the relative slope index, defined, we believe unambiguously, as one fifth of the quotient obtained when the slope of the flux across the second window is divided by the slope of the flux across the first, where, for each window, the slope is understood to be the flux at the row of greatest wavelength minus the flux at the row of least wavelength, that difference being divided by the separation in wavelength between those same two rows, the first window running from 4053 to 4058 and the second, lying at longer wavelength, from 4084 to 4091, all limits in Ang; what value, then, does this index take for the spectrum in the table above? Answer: -0.4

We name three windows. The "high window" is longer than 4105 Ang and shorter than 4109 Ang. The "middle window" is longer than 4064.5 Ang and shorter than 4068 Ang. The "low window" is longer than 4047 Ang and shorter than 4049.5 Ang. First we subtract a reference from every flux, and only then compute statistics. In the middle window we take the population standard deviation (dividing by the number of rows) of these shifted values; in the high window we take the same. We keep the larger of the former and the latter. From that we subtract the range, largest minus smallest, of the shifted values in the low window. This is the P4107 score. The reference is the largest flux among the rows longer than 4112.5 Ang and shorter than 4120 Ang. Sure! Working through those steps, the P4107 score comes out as -1.0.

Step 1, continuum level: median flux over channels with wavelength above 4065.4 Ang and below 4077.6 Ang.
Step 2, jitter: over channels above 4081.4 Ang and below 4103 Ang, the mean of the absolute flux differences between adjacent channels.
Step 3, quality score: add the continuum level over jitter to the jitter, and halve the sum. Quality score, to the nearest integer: 62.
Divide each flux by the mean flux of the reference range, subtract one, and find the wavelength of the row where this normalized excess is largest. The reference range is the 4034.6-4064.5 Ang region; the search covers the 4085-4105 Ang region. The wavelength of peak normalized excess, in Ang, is 4103.51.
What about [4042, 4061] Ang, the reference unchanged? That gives 4051.87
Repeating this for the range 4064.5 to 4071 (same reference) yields 4064.96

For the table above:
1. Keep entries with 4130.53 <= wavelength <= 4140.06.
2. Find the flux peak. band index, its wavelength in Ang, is 4131.01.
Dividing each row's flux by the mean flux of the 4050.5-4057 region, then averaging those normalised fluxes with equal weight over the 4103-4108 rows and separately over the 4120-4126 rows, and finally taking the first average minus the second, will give 0.18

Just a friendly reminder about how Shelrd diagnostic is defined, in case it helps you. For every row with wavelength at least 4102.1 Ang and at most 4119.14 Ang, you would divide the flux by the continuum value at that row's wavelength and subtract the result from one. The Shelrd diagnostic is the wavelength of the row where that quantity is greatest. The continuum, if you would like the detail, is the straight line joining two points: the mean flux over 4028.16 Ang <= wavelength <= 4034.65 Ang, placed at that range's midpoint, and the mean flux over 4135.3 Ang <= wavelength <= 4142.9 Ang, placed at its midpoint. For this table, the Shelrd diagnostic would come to 4118.66 Ang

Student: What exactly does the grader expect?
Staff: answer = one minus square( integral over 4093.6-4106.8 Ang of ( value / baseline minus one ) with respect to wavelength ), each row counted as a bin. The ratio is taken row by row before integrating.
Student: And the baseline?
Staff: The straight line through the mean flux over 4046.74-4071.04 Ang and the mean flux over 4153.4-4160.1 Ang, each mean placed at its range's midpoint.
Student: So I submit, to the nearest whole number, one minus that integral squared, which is -5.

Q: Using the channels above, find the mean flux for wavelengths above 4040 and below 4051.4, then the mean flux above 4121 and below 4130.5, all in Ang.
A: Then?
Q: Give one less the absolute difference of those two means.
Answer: 0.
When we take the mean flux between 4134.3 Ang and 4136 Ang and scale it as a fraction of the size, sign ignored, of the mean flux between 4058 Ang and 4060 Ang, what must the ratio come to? 1.01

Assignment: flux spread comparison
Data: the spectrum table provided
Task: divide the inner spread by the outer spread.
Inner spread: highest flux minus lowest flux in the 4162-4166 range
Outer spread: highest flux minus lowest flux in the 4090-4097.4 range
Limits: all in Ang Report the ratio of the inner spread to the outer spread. 1.5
